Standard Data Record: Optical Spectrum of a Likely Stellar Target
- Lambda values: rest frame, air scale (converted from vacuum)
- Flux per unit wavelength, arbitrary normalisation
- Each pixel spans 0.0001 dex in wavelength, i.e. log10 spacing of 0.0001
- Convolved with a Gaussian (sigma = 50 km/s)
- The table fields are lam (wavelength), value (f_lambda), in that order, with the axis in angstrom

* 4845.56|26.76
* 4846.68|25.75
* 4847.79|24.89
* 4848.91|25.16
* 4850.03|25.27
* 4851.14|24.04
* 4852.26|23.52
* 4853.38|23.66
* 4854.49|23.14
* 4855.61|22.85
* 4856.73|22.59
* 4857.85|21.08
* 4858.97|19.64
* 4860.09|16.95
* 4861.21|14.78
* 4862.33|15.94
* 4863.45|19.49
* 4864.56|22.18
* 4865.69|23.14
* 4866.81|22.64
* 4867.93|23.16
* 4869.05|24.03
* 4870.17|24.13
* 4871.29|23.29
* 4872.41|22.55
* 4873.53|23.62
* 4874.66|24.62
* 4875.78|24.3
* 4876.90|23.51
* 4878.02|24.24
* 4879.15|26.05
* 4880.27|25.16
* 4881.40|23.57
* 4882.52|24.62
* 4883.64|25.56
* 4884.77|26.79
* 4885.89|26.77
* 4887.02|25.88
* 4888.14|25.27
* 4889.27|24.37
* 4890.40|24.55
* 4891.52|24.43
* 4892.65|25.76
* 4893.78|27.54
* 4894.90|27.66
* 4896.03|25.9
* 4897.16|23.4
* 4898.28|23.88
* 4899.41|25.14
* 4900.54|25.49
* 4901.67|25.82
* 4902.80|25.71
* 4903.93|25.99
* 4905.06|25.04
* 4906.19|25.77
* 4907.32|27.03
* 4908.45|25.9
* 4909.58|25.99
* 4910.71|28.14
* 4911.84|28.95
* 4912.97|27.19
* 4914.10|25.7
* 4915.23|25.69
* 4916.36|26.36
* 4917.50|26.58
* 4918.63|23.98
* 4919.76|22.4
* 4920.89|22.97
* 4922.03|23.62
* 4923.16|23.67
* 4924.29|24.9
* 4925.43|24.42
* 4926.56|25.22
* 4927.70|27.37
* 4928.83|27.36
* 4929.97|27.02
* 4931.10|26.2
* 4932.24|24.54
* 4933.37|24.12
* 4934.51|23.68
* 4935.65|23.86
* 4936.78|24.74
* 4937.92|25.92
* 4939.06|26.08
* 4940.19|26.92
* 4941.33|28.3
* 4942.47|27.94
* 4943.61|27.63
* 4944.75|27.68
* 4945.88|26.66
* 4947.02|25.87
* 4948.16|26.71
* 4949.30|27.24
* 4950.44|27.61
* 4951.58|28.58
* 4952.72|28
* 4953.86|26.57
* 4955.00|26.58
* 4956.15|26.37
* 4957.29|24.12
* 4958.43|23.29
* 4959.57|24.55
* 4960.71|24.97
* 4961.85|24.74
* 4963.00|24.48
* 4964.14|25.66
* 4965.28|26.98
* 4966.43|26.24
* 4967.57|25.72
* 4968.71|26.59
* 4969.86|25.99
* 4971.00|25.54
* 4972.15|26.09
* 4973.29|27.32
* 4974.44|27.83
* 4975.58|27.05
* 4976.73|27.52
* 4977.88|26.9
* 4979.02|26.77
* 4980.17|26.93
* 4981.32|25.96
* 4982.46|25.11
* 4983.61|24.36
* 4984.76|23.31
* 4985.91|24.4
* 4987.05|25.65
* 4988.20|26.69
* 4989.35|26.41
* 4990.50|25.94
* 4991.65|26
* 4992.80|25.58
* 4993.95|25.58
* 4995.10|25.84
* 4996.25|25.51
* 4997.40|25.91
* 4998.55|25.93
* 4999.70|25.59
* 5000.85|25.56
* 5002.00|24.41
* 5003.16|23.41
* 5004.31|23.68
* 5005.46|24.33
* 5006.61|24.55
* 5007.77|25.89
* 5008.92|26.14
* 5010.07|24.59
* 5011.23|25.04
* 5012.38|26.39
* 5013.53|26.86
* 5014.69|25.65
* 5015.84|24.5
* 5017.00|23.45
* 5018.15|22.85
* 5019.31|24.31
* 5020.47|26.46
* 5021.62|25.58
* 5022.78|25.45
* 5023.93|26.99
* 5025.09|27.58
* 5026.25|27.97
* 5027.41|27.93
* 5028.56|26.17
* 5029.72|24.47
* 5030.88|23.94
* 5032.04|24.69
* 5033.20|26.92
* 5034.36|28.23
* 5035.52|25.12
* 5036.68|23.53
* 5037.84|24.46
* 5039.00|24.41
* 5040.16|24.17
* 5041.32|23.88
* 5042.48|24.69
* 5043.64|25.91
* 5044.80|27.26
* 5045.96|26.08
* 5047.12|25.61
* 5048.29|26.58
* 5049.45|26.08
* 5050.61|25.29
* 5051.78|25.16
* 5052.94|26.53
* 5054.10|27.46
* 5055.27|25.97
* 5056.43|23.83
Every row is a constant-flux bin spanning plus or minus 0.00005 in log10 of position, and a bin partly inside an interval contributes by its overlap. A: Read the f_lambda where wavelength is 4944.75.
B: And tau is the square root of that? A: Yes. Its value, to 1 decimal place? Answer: 5.3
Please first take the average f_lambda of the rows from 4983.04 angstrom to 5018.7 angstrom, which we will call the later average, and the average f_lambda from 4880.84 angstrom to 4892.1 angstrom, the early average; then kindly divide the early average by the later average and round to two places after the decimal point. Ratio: 1.00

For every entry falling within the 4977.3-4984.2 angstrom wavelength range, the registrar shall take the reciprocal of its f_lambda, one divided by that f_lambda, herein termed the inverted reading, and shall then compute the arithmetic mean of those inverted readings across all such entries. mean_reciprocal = 0.0385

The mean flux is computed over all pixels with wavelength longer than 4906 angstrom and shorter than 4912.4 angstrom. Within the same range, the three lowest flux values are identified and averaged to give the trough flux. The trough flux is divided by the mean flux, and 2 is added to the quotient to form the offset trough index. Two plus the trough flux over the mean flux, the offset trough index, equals 2.96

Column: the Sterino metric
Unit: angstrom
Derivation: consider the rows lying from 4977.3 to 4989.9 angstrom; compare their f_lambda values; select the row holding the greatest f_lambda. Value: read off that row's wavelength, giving 4980.17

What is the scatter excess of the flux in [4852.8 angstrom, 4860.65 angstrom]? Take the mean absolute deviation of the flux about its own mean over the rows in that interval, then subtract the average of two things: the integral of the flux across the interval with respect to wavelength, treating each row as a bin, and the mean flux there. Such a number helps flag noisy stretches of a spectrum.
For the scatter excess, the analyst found -93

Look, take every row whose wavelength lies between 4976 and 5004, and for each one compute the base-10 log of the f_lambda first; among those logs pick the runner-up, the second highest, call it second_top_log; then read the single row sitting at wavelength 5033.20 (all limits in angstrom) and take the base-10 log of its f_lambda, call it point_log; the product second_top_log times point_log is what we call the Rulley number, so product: 2.05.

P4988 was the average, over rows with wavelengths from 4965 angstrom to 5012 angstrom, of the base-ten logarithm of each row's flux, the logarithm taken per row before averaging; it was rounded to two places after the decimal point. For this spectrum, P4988 1.41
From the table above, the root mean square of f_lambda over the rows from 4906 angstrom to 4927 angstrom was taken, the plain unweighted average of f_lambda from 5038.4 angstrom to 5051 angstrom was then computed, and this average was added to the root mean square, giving 51.0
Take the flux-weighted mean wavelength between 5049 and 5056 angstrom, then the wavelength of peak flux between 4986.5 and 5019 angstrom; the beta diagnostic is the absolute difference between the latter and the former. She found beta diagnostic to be 38.9 angstrom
